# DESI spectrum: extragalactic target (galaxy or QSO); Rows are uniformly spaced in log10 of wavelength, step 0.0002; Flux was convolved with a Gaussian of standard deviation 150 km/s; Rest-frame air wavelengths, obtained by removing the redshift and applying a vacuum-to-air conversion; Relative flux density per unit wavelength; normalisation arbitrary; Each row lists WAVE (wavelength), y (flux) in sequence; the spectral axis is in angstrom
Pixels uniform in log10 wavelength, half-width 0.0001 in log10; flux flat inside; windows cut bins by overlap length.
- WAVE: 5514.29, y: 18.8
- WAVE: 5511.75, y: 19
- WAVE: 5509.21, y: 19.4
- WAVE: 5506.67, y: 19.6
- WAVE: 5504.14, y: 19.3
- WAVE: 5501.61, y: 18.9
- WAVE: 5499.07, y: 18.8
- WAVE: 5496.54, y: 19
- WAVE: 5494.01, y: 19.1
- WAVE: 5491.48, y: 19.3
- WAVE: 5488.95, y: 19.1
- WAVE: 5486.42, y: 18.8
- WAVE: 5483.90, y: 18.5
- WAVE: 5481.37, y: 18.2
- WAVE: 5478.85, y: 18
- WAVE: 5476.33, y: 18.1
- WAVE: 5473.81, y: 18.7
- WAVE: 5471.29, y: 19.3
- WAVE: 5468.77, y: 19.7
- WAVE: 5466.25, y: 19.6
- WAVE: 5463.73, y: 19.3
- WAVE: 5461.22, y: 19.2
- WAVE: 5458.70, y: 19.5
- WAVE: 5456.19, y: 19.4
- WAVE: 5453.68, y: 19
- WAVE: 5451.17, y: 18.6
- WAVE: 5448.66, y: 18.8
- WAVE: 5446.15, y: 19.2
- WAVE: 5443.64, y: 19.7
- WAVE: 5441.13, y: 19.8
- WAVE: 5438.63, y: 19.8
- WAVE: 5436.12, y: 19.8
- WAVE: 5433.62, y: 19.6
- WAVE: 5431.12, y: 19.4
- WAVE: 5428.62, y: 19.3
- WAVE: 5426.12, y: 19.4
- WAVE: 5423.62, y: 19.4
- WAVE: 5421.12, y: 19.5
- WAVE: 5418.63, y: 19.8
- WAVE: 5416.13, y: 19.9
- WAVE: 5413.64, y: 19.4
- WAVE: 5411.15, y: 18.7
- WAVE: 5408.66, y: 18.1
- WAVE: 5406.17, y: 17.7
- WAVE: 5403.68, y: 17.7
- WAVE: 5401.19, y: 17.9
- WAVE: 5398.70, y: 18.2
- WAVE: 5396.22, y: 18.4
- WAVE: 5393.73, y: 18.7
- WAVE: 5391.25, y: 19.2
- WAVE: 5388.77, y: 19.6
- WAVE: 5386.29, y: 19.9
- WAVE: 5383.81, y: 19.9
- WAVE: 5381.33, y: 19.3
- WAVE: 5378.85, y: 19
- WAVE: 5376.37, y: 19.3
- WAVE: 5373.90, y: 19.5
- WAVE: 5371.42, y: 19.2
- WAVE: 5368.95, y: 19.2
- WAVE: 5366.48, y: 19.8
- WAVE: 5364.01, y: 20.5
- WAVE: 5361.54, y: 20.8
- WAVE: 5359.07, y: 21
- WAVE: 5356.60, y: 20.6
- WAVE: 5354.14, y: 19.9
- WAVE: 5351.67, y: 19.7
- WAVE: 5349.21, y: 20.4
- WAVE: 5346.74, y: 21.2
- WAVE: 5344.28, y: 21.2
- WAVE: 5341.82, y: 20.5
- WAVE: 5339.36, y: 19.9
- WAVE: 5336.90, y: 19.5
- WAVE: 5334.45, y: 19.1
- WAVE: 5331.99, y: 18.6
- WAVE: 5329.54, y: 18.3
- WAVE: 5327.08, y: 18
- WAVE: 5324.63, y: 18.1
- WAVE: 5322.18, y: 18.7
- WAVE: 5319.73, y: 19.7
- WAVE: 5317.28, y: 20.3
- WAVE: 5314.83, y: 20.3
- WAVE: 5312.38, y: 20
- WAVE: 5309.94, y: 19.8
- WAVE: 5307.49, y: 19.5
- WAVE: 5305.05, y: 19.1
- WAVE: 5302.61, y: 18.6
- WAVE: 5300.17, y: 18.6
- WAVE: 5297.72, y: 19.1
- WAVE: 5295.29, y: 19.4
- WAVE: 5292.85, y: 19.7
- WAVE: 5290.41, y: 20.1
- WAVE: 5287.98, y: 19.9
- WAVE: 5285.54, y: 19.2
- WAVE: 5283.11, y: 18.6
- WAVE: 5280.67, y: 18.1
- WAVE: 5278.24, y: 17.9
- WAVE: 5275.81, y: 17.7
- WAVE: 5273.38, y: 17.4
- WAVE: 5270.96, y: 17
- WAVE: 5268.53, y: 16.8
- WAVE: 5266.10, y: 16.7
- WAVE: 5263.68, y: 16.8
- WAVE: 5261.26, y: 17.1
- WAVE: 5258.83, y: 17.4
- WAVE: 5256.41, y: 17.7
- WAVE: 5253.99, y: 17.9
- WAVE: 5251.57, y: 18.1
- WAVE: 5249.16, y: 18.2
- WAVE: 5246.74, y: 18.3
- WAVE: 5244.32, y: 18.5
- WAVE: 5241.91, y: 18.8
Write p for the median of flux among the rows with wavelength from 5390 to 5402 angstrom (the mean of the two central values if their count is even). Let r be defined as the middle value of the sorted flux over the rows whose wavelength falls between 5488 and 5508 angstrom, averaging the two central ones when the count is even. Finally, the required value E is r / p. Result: 1.04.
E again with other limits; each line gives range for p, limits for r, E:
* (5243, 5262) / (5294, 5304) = 1.05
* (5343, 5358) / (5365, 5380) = 0.94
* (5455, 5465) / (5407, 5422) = 1.01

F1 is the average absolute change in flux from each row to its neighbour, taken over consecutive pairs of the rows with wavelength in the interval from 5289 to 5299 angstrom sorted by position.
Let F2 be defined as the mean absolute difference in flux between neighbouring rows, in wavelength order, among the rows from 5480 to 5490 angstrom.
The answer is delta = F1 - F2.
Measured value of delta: 0.03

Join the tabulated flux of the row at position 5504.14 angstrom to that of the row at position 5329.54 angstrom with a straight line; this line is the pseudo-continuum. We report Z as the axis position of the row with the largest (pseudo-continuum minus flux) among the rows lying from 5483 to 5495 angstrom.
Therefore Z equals 5483.90 angstrom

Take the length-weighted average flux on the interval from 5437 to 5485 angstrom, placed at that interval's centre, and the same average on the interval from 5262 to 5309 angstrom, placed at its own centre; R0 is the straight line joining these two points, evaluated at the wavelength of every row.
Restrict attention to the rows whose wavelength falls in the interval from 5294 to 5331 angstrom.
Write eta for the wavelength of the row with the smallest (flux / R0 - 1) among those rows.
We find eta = 5327.08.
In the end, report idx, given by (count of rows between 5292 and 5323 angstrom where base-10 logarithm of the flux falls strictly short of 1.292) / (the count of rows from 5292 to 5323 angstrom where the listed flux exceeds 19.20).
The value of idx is 0.9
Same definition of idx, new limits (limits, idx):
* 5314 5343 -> 1.2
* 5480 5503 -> 9.0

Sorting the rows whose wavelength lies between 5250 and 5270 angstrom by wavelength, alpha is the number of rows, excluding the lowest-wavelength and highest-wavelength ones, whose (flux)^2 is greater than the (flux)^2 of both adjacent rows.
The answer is 0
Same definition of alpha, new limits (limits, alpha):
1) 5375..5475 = 3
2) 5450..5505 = 3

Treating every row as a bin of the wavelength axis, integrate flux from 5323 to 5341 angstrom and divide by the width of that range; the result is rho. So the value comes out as 18.8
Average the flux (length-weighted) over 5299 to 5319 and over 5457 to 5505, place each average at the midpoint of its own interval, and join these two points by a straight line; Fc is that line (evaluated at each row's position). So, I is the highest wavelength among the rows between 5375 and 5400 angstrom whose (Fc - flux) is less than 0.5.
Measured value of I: 5391.25 angstrom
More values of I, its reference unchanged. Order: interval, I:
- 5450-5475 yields 5473.81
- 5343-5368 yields 5366.48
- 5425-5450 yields 5448.66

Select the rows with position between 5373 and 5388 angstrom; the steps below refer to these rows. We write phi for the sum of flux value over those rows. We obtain 117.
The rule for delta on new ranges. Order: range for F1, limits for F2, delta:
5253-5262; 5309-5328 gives -0.13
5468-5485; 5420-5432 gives 0.29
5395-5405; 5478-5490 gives -0.04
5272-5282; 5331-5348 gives -0.20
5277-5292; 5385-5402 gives 0.11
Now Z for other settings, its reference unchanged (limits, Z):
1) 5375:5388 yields 5378.85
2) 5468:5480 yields 5478.85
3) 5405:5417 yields 5406.17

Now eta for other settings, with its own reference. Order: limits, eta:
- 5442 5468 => 5451.17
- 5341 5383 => 5378.85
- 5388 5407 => 5406.17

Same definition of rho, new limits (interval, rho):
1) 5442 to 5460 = 19.2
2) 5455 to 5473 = 19.4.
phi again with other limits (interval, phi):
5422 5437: 117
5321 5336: 111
